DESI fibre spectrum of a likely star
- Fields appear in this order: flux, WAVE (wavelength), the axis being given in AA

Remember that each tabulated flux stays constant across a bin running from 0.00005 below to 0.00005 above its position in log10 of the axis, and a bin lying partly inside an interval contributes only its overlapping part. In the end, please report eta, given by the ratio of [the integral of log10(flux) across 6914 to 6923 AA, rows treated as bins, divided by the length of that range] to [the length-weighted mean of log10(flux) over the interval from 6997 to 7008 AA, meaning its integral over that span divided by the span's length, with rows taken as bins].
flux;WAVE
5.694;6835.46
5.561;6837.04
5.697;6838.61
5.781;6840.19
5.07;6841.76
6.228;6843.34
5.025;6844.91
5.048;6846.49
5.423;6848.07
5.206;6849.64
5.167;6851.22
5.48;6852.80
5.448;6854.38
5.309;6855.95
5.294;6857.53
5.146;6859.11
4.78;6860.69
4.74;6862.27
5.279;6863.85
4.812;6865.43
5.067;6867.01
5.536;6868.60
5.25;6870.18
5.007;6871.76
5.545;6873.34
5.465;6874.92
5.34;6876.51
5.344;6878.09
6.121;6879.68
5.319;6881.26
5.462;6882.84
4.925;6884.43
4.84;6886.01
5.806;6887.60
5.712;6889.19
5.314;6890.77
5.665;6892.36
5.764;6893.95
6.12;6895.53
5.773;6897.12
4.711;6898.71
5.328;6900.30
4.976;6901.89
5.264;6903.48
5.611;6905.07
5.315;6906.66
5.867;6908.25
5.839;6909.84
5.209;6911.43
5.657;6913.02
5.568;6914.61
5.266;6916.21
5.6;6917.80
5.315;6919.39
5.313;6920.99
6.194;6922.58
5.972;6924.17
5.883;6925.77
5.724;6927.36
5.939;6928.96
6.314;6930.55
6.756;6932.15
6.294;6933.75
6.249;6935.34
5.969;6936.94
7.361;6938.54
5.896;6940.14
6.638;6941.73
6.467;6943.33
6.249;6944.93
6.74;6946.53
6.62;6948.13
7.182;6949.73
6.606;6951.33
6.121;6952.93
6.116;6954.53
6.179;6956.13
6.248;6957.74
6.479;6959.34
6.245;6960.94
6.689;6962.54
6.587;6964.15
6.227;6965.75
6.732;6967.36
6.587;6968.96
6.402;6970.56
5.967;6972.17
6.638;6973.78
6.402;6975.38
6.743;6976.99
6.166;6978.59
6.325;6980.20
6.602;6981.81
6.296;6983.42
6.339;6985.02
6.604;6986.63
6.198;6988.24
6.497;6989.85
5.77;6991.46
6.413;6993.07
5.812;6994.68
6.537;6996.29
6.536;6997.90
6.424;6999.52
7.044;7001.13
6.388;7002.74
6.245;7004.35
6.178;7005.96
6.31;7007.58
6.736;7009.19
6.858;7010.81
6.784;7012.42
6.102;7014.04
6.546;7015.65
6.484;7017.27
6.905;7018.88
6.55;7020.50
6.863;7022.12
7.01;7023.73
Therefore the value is 0.92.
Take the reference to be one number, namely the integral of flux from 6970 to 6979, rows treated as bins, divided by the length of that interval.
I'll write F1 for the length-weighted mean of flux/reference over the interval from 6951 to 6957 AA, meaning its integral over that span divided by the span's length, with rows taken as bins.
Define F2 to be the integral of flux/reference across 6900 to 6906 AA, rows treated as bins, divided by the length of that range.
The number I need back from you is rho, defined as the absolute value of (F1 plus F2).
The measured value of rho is 1.80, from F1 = 0.97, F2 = 0.83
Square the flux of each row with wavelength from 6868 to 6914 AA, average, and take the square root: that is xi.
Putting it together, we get 5.46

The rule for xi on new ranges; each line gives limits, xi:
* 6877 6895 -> 5.49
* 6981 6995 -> 6.29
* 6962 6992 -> 6.41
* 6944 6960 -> 6.46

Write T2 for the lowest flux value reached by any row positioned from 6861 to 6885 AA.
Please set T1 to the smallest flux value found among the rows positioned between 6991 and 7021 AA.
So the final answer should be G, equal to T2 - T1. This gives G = -1.0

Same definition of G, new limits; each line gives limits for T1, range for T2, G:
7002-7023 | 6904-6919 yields -0.9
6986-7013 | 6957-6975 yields 0.2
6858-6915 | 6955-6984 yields 1.3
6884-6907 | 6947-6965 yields 1.4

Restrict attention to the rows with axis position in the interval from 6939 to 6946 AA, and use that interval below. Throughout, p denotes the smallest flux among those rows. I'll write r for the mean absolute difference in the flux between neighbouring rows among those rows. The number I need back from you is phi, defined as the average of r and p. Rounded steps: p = 5.896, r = 0.38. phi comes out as 3.14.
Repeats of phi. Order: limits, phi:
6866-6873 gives 2.67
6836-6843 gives 2.69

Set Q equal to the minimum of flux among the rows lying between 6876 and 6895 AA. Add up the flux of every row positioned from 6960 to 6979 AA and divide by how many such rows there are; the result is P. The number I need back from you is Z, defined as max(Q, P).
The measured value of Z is 6.4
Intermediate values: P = 6.4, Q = 4.84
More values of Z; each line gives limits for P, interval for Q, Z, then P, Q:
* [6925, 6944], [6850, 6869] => 6.3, 6.3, 4.74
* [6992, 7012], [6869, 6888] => 6.5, 6.5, 4.84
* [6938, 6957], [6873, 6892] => 6.5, 6.5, 4.84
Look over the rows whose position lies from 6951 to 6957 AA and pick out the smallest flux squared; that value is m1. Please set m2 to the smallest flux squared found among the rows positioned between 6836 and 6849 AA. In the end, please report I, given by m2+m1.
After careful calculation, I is 63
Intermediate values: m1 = 37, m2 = 25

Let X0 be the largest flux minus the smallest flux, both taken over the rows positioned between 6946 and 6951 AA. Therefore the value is 0.6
